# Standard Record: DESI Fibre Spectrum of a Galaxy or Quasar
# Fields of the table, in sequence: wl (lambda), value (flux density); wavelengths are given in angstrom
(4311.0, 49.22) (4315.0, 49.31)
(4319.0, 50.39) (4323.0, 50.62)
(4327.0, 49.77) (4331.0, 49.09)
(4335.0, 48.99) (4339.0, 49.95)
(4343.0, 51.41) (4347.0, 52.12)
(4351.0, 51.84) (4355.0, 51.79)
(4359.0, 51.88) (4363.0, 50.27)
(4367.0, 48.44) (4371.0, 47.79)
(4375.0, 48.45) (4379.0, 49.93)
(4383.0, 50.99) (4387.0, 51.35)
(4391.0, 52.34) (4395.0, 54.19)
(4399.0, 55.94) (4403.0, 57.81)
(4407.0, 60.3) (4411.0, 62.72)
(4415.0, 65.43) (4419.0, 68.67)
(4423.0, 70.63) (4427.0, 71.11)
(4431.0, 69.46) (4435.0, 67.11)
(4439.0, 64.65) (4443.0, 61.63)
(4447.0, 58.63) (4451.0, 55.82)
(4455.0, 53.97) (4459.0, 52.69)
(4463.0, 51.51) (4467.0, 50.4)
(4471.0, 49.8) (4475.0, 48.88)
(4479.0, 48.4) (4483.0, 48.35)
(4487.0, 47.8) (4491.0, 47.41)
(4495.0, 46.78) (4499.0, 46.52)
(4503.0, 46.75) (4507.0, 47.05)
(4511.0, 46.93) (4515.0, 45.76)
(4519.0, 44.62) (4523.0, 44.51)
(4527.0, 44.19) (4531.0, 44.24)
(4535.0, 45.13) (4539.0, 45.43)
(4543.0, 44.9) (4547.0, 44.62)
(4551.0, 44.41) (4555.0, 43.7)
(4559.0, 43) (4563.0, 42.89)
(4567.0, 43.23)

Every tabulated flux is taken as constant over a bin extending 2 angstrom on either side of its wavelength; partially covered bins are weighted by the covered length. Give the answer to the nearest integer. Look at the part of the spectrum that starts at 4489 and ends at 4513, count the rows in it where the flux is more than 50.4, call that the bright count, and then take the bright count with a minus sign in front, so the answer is 0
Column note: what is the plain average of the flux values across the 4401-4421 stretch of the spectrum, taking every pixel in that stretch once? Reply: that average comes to 63.0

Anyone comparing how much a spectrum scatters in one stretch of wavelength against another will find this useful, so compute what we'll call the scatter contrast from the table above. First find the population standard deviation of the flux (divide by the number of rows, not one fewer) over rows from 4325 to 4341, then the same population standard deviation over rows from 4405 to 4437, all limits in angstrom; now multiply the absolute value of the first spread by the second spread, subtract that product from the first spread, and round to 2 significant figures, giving -1.1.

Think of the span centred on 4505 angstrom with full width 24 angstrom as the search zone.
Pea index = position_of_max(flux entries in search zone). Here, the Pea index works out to 4507.0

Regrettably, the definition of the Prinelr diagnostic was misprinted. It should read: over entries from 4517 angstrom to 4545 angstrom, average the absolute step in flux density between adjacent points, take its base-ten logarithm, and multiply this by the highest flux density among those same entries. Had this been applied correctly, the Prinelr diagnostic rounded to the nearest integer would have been -20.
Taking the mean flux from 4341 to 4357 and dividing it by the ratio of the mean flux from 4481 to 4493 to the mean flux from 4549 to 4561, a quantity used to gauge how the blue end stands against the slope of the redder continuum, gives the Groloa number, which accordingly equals 47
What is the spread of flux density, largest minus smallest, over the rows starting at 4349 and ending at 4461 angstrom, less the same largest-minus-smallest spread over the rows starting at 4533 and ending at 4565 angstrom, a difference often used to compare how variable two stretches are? 21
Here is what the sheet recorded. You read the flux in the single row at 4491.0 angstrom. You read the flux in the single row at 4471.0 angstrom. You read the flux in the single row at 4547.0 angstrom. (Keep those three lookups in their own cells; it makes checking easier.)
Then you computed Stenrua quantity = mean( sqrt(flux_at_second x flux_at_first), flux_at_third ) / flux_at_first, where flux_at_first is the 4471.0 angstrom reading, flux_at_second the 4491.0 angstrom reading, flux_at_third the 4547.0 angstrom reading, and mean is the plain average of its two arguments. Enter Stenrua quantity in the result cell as 0.94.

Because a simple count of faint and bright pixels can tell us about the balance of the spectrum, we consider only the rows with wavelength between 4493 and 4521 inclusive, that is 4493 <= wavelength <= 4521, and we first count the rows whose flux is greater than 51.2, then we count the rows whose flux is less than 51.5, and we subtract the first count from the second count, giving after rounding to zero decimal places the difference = 7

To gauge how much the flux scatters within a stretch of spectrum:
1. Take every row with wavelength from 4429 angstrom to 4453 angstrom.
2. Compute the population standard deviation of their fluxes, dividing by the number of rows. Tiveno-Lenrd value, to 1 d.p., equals 4.7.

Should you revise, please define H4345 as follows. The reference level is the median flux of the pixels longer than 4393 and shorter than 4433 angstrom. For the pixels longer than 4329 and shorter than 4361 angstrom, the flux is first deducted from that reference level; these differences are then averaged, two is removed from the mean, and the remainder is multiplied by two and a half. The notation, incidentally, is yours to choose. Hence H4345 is 28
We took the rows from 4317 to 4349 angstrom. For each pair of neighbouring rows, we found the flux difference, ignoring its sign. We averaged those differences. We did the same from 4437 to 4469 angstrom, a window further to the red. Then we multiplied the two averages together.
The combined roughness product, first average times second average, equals 1.5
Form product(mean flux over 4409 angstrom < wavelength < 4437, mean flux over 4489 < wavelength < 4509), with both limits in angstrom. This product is 3184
